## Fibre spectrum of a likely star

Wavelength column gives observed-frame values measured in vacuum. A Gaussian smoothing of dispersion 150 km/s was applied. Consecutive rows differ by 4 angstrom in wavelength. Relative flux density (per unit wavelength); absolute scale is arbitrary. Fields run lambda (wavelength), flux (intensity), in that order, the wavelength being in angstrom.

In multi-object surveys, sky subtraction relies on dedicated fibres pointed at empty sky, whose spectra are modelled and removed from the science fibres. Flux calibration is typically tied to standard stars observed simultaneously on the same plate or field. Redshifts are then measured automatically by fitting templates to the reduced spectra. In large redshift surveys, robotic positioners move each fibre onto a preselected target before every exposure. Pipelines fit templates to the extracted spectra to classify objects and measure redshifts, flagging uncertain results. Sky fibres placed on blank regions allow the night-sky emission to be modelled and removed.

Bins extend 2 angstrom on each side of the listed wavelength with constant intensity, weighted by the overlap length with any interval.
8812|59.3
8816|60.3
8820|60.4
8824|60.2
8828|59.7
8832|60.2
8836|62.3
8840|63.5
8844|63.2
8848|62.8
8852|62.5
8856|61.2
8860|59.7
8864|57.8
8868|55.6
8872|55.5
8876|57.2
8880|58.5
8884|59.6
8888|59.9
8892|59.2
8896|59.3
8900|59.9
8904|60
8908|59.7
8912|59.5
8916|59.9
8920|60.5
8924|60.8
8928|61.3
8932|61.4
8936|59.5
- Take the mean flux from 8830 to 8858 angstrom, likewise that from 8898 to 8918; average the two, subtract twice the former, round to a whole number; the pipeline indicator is -63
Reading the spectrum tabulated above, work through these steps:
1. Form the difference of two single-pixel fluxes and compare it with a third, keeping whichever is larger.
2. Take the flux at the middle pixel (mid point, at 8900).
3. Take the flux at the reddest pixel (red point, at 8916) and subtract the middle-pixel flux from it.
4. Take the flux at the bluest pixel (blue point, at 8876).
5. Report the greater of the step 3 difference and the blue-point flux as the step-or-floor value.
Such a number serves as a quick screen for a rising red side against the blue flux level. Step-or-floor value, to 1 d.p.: 57.2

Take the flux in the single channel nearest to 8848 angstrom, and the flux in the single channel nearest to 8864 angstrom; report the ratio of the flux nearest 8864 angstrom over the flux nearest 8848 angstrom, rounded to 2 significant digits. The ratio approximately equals 0.92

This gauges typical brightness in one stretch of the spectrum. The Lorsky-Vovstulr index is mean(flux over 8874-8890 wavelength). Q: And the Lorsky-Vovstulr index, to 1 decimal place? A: 58.8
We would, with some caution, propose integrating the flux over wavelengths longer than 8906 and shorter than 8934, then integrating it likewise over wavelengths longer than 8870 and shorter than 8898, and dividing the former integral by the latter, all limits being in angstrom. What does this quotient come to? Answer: 1.0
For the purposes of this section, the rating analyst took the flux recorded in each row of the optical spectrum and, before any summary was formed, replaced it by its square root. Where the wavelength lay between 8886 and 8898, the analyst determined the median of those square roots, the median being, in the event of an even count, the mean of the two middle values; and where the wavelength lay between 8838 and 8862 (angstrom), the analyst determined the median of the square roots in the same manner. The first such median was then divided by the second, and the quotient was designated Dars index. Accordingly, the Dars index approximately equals 0.973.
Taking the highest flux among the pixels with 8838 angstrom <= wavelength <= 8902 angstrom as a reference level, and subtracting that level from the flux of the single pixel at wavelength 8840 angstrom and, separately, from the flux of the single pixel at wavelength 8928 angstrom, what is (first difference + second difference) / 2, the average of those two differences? -1.10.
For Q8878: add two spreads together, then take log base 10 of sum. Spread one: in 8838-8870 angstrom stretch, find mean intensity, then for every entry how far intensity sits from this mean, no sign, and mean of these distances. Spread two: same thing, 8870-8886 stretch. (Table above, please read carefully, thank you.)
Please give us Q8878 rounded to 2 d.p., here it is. 0.56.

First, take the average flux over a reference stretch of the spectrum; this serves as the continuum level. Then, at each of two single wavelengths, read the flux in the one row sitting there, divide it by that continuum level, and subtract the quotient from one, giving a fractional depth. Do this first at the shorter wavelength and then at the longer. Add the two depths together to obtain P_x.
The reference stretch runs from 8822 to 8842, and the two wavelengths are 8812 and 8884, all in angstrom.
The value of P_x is 0.057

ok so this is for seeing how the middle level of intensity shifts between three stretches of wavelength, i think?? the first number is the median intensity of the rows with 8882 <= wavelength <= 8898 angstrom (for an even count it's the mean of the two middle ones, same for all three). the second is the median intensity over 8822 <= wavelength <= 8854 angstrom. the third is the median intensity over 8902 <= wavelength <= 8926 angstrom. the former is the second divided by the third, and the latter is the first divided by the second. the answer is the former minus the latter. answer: 0.088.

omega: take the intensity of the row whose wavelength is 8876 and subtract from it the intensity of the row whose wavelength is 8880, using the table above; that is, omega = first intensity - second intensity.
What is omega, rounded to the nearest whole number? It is -1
